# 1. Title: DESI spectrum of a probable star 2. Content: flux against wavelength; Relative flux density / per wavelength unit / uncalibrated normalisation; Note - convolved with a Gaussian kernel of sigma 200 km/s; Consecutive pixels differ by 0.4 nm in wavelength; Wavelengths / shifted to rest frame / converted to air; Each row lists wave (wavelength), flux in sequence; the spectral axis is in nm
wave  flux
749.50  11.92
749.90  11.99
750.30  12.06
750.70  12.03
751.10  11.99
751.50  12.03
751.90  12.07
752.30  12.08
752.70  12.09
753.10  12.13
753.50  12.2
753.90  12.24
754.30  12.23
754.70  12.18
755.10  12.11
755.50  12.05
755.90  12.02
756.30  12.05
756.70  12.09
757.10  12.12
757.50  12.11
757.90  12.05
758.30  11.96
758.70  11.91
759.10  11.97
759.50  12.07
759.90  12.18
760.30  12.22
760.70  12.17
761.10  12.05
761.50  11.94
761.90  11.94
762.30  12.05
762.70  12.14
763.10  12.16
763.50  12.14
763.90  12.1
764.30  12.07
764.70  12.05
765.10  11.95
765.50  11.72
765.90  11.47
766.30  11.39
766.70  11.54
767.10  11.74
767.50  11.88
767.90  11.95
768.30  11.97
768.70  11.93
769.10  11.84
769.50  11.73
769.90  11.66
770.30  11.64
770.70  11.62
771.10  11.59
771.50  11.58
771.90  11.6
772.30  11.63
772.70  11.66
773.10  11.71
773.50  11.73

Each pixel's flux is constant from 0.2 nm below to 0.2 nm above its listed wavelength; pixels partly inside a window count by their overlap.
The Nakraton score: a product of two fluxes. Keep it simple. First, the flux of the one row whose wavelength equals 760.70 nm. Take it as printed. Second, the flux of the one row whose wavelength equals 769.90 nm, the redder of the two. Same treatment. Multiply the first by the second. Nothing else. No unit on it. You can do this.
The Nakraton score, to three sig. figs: 142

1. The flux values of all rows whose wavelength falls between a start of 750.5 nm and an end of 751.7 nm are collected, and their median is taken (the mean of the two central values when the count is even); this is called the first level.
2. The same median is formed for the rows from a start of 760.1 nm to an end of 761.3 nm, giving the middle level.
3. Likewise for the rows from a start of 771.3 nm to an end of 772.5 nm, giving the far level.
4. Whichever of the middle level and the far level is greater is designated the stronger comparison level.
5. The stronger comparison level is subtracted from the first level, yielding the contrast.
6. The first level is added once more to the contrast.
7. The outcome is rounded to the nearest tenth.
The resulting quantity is 11.9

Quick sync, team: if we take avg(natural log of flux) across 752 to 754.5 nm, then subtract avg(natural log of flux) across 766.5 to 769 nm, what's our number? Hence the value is 0.027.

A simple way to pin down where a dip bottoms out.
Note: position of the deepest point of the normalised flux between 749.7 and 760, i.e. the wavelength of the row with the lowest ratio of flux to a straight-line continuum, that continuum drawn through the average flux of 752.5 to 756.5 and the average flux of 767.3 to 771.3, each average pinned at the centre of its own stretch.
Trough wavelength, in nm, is 749.90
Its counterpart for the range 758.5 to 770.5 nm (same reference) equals 766.30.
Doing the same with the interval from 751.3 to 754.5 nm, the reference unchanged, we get 751.50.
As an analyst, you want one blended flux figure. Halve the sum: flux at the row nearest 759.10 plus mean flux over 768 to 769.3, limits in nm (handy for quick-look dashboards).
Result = 11.9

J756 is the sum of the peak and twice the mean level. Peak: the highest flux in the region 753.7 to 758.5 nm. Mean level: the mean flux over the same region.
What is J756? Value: 36.4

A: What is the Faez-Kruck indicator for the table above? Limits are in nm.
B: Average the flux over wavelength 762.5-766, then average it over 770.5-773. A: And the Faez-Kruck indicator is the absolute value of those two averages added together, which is 23.6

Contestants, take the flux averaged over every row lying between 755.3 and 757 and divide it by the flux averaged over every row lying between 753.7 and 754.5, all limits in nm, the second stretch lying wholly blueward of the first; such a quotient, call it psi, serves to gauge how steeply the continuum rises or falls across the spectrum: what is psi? 0.985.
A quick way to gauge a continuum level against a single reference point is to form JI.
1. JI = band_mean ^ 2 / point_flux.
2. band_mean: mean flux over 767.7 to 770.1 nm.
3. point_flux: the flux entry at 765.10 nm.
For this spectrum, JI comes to 11.7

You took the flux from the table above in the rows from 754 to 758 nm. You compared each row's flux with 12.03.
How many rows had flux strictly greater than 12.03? 9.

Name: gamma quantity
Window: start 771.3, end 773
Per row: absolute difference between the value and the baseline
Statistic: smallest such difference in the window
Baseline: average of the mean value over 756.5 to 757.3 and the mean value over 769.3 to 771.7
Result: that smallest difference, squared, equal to 0.044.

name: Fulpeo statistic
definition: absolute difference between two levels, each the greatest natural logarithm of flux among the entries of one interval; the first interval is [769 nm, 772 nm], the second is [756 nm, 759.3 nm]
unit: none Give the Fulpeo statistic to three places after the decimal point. 0.023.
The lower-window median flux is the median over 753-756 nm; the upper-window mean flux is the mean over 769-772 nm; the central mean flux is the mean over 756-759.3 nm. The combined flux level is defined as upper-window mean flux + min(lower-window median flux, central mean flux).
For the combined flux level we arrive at 23.7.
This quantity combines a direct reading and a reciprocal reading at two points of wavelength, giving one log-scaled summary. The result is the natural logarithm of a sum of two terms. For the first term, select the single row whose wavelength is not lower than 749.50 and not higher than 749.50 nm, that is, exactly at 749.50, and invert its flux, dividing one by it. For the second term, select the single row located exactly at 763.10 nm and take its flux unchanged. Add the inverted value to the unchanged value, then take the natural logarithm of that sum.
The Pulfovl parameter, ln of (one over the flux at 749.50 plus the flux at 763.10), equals 2.505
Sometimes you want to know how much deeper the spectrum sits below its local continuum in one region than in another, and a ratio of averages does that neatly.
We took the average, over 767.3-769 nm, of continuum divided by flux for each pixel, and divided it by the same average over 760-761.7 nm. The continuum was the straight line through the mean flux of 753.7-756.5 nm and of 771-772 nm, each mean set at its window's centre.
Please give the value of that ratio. 0.99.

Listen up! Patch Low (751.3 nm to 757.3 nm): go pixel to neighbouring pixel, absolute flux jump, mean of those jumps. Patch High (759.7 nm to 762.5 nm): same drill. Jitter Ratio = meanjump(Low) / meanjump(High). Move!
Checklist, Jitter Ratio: 0.53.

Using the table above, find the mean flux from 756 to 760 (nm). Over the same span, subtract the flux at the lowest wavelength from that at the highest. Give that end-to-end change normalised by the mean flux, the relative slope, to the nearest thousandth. 0.011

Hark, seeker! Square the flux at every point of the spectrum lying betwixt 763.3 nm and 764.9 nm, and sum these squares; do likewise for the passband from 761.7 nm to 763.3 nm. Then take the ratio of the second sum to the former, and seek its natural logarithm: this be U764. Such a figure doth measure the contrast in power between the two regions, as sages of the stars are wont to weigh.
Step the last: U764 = 0.00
